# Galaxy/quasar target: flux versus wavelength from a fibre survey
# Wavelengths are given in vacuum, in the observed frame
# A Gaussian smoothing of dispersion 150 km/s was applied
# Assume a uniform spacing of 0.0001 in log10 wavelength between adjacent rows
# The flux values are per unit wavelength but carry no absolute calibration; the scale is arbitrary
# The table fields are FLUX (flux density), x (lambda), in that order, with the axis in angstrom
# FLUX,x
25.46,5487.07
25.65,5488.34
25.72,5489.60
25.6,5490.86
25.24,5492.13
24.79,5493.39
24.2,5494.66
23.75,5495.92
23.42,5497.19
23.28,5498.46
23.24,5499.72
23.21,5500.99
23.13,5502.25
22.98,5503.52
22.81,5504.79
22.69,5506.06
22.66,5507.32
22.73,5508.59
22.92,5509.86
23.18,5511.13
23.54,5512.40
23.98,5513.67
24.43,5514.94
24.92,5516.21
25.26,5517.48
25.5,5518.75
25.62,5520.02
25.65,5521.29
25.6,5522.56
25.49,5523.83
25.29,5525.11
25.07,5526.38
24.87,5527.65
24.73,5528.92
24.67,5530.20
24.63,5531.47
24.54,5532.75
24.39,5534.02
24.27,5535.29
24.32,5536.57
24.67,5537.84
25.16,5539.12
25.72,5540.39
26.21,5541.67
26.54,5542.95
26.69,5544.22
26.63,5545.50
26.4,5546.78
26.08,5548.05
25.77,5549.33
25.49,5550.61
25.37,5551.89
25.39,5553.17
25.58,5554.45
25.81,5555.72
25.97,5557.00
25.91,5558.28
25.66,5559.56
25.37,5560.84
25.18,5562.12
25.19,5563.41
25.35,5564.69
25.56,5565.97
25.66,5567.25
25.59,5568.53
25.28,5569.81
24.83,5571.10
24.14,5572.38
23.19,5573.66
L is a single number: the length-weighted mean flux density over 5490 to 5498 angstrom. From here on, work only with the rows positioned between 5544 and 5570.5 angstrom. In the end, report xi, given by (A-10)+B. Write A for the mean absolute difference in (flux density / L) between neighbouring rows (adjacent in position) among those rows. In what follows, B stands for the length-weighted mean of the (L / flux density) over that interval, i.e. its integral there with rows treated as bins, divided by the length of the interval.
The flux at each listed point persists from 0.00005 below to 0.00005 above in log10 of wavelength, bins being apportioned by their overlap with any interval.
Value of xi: -9.04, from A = 0.0073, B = 0.95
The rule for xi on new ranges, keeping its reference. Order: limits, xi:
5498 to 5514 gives -8.93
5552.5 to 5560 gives -9.04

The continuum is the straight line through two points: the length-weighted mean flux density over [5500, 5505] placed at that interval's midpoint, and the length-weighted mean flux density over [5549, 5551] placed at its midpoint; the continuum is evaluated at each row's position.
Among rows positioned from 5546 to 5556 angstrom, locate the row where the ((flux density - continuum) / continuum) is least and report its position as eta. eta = 5553.17 angstrom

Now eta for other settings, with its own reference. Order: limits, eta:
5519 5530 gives 5528.92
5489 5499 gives 5498.46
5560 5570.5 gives 5569.81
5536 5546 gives 5536.57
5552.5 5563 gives 5562.12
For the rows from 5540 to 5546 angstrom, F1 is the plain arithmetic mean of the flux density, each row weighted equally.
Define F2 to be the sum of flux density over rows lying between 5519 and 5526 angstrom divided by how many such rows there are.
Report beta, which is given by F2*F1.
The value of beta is 673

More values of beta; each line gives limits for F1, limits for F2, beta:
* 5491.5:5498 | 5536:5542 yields 612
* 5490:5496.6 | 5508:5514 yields 575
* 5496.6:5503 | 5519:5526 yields 594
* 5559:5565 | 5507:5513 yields 583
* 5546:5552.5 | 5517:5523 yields 659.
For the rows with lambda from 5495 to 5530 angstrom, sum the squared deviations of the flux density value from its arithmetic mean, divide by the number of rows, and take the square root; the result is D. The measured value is 1.08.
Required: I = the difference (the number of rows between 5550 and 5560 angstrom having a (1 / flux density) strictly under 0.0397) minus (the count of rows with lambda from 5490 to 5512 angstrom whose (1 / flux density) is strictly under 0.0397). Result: 6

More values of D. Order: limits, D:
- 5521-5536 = 0.46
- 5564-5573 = 0.50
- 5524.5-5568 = 0.66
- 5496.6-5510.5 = 0.25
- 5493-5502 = 0.55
